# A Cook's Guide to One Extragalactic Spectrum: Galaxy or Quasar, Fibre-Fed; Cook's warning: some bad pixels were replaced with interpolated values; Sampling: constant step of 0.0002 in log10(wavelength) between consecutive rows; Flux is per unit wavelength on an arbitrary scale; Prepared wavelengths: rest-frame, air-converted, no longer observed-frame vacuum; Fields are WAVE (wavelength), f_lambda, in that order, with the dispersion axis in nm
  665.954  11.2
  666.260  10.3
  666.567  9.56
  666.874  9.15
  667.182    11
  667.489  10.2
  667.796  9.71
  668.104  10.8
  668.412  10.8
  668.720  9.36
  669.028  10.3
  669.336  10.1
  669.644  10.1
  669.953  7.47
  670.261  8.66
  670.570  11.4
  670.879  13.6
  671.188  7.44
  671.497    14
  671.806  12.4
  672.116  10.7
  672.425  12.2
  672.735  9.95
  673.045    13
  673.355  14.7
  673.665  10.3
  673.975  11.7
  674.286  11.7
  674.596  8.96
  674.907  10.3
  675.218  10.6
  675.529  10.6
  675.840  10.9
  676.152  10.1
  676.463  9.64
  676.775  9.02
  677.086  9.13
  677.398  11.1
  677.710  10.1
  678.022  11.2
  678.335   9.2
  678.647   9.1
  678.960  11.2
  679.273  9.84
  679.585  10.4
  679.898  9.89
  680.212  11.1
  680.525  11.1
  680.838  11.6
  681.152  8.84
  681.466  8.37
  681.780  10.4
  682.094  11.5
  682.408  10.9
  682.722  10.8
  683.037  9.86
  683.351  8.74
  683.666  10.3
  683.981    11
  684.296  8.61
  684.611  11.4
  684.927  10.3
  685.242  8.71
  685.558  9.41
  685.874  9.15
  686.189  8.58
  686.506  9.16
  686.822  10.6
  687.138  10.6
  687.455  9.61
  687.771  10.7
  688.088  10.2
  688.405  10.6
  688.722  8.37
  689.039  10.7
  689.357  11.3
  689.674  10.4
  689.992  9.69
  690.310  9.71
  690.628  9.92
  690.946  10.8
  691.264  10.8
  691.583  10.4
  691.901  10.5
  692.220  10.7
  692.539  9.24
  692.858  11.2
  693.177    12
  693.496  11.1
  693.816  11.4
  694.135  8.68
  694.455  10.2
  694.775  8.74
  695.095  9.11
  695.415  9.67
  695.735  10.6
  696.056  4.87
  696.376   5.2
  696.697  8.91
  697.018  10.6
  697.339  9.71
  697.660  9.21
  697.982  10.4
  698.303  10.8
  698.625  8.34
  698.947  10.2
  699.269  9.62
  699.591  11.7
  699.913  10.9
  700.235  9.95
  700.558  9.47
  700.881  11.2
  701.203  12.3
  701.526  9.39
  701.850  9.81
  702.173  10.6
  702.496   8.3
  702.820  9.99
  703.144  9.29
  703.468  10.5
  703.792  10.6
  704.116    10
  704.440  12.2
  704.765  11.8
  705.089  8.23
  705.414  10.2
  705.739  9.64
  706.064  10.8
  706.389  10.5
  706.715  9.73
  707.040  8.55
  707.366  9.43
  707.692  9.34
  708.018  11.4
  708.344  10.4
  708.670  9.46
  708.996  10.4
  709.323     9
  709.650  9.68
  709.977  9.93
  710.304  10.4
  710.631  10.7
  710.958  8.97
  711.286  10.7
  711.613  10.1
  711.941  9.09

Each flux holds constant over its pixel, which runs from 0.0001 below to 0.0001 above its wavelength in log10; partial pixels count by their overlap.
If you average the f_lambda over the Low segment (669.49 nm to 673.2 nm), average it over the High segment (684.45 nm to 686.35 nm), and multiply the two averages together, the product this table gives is 105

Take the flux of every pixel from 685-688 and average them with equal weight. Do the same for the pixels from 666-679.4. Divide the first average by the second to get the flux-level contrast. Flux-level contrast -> 0.92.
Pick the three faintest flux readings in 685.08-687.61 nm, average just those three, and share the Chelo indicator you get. 8.8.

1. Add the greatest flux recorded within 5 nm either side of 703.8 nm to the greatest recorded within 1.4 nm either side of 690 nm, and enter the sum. 23.6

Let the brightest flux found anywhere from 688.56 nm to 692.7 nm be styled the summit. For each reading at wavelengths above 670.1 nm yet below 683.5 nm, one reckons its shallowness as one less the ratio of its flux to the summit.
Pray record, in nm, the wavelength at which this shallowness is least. 673.355 nm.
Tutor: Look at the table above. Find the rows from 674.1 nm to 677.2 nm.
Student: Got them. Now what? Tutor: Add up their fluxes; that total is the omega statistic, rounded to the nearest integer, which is 101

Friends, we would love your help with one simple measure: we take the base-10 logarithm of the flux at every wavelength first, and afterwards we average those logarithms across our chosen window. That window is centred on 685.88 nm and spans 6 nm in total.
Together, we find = 0.99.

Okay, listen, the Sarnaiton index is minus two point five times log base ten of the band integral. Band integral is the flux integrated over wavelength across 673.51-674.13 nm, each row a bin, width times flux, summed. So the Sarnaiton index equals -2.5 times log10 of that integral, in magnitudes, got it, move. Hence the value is -2.09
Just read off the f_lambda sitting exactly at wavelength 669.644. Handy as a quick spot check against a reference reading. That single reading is 10.1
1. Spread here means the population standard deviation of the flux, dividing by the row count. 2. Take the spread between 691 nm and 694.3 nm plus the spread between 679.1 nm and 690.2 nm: 1.89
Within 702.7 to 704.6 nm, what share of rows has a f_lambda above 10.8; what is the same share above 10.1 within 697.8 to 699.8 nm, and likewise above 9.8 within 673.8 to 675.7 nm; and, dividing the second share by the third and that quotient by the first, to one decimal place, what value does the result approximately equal 4.8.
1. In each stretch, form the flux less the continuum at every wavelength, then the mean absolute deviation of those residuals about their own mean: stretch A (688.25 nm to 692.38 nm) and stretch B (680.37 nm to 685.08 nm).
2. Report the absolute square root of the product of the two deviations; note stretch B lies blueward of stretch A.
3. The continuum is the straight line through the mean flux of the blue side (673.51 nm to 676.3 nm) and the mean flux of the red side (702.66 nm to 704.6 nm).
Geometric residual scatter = 0.70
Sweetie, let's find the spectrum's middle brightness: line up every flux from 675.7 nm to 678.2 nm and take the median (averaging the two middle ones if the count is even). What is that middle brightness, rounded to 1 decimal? 10.1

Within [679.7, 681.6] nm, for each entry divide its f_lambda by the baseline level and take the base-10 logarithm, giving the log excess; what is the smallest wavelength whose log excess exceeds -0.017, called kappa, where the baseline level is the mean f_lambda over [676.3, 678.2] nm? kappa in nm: 679.898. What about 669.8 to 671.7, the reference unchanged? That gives 670.570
